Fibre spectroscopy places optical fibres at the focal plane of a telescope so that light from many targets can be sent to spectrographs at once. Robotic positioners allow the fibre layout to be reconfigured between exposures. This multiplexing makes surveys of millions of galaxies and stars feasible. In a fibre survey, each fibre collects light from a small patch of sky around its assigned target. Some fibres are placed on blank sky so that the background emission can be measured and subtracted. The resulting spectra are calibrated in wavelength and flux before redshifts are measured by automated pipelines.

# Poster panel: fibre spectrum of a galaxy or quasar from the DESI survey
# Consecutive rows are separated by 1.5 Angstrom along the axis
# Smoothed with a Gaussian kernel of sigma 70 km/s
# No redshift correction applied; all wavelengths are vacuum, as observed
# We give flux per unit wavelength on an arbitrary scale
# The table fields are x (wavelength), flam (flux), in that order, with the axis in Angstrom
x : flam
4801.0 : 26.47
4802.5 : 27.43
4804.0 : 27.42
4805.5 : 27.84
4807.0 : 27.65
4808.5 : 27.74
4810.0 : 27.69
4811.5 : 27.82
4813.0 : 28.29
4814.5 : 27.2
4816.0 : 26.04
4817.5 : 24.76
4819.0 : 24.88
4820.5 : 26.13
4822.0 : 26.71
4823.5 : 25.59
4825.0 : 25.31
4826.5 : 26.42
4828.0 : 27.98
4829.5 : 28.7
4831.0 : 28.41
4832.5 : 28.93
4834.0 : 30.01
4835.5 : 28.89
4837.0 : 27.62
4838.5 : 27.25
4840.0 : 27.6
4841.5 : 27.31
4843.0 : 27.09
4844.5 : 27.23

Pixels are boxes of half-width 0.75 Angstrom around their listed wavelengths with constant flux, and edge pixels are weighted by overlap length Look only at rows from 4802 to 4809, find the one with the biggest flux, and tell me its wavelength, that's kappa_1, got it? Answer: 4805.5 Angstrom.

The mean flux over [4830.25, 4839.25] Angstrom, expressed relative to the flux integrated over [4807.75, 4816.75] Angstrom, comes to 0.115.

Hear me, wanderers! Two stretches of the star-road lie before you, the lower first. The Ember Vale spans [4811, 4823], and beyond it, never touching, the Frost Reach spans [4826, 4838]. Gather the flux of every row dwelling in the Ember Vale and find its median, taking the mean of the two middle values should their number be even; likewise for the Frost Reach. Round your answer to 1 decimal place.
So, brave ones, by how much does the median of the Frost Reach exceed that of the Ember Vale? 2.1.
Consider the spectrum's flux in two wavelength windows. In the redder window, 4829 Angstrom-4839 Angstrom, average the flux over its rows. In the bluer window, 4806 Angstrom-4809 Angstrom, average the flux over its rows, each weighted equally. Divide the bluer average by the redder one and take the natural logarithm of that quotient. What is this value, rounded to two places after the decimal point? -0.03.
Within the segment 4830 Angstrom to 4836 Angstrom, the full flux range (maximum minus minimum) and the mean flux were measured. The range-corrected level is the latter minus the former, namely 27.5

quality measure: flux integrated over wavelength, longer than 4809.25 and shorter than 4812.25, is 83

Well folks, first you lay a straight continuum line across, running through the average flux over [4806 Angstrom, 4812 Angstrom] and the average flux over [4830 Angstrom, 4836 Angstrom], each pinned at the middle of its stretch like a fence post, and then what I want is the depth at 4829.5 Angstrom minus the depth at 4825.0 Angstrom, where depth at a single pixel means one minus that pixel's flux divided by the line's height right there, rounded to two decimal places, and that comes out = -0.11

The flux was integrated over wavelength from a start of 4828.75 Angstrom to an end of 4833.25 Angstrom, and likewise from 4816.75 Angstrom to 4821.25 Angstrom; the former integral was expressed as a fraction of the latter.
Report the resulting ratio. 1.136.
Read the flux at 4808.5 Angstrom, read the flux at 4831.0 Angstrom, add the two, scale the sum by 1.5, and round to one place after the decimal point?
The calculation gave 84.2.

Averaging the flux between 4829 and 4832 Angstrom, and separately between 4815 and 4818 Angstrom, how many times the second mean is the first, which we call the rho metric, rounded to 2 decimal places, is 1.12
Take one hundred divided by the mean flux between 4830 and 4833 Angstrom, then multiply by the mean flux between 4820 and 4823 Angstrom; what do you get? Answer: 92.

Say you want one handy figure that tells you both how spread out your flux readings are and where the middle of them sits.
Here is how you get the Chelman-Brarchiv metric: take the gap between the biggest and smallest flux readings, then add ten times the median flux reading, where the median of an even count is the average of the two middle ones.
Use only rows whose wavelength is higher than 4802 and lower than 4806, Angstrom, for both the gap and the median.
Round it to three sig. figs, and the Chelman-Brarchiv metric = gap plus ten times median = 275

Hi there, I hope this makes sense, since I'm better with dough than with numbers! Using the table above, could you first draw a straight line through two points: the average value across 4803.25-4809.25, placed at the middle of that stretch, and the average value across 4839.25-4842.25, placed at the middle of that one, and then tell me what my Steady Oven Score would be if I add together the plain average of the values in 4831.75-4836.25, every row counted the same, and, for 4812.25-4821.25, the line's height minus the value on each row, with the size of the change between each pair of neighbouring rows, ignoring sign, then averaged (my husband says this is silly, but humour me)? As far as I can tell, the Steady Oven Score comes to 30.3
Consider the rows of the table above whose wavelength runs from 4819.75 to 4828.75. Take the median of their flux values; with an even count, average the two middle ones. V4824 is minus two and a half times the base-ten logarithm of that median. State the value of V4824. -3.55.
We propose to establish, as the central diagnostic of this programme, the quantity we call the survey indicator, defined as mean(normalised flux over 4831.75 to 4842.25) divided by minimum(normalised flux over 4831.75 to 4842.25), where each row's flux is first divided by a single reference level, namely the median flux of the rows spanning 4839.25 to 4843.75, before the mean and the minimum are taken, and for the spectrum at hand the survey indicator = 1.04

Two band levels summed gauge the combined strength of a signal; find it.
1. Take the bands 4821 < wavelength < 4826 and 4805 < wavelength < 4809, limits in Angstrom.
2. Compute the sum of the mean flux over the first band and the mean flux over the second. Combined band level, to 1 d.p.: 53.6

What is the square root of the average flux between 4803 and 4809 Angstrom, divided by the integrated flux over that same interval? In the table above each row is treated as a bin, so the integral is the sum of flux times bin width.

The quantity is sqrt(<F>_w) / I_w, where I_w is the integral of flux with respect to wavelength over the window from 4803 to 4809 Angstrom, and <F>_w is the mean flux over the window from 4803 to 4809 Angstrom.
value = 0.0317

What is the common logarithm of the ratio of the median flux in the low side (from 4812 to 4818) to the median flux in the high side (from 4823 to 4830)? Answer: 0.003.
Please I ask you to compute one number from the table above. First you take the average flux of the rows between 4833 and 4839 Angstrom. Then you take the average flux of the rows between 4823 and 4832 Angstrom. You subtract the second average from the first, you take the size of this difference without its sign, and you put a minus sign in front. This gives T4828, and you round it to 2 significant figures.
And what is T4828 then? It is -1.4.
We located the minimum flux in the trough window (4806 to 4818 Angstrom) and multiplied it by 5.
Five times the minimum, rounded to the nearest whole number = 124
